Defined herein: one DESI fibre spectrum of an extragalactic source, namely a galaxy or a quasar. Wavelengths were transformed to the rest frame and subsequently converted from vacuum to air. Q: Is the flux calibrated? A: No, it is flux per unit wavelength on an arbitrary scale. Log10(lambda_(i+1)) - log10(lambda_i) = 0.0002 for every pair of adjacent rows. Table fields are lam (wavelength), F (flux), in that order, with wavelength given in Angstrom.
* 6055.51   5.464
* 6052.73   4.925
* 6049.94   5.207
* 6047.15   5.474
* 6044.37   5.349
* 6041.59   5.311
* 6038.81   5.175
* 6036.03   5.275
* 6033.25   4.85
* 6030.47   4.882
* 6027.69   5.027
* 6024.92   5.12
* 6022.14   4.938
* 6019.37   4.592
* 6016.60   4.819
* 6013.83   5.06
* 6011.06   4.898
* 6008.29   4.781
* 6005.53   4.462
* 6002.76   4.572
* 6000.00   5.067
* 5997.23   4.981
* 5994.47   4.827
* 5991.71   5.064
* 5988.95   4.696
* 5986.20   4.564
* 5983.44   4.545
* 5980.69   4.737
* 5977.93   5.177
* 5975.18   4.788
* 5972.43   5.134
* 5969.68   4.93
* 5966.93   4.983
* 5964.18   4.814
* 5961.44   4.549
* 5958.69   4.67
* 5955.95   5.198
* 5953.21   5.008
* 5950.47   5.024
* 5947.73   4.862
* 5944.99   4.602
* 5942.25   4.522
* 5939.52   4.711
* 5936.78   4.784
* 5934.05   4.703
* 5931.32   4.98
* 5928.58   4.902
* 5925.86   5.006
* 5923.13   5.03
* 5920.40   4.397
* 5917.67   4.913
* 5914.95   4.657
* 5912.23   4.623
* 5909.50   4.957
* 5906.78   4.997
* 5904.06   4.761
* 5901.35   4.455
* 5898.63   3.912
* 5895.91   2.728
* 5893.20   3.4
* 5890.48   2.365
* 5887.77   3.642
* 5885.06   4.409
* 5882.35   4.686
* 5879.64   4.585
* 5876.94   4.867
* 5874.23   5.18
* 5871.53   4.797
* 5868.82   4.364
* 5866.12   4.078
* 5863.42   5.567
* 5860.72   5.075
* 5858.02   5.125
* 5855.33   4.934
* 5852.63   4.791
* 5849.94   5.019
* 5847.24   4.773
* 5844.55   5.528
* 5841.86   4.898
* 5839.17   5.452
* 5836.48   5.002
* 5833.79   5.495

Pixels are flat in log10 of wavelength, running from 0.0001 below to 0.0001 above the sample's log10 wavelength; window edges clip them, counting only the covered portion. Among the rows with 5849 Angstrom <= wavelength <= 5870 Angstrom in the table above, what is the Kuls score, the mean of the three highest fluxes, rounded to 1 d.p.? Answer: 5.3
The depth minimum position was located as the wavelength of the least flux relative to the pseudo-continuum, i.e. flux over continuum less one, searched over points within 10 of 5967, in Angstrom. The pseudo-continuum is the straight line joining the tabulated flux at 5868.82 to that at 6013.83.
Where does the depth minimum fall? 5961.44 Angstrom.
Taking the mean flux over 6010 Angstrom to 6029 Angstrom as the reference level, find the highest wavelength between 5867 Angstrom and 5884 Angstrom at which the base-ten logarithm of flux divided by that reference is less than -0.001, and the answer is 5882.35 Angstrom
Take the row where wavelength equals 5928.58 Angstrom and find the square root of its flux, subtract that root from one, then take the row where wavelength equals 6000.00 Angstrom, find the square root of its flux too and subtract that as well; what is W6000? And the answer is -3.47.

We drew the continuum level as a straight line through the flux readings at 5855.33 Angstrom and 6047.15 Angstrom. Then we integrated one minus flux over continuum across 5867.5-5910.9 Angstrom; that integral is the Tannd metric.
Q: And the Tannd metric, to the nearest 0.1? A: 6.7 Angstrom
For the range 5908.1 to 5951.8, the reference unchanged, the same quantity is 3.0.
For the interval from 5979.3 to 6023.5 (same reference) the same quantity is 4.6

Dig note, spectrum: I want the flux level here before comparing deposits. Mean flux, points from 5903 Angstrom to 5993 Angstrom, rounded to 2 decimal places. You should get 4.83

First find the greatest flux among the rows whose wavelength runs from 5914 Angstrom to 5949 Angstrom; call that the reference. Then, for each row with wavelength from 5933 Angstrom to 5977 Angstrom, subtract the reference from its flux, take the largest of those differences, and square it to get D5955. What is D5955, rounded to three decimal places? 0.028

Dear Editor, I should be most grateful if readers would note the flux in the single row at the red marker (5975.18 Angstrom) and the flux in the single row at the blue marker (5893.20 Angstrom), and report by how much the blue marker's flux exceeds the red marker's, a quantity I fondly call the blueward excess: -1.4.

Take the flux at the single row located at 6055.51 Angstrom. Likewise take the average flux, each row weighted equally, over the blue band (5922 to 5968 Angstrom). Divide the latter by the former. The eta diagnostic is 0.89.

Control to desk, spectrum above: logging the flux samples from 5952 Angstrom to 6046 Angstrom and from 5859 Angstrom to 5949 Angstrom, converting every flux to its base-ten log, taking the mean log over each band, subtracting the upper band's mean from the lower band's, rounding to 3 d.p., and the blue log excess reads -0.040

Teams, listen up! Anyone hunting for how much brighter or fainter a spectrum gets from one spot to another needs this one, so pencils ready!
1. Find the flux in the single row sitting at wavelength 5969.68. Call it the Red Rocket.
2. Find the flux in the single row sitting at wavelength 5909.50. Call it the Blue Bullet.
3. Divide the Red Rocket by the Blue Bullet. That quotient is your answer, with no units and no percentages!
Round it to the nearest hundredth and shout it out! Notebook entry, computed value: 0.99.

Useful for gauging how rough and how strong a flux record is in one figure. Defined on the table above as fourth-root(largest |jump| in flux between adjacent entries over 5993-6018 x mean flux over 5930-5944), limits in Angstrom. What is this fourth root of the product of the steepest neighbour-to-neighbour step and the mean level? 1.24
